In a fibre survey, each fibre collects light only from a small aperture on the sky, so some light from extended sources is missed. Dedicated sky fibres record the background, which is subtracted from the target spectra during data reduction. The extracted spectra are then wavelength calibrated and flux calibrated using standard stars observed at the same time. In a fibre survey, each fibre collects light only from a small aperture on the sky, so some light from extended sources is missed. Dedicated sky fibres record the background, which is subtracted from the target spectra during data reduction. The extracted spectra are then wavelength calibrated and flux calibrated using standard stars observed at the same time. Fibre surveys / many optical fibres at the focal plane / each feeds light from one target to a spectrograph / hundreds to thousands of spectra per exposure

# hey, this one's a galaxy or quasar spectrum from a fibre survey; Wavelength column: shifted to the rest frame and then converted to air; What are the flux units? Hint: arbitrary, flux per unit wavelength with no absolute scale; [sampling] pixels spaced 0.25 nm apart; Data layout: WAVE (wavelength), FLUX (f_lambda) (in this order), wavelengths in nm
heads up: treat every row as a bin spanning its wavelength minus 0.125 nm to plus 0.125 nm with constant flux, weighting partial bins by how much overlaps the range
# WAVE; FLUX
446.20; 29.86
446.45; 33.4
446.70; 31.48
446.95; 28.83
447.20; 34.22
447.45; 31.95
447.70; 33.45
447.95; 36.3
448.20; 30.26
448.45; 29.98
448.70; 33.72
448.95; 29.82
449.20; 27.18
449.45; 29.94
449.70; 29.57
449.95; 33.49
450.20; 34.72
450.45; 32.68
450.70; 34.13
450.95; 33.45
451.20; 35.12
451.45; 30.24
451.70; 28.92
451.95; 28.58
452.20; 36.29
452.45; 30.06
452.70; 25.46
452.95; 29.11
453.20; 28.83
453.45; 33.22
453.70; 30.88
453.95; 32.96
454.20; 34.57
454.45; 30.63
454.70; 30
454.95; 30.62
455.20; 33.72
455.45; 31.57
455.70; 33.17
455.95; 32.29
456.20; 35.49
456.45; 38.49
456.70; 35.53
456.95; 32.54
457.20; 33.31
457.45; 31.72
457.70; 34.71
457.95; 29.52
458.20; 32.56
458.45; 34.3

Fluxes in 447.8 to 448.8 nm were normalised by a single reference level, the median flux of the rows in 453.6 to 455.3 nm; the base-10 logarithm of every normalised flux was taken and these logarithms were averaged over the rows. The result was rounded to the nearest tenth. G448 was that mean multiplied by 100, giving 2.2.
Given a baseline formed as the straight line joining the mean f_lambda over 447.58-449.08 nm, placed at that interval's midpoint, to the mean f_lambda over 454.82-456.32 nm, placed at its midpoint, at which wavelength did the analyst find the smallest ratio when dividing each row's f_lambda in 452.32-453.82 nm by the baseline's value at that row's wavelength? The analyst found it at 452.70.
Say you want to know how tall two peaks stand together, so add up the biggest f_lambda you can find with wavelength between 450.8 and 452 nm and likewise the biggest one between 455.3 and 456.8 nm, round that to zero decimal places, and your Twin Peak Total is 74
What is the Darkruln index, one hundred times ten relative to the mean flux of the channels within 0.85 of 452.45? 33.8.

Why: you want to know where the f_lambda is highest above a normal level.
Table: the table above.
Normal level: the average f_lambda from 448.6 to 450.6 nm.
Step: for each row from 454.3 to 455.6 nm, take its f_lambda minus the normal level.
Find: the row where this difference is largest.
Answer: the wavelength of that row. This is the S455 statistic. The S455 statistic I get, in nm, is 455.20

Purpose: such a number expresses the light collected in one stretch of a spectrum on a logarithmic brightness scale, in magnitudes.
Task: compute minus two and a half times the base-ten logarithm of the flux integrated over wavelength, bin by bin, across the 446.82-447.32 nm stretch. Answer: -2.99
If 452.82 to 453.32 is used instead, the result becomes -2.90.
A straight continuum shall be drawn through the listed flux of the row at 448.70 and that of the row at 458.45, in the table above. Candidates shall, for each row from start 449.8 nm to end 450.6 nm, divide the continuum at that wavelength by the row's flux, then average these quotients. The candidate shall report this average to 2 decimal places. 1.01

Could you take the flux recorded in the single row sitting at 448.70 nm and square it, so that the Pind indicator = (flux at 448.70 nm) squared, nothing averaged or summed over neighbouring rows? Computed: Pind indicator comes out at 1137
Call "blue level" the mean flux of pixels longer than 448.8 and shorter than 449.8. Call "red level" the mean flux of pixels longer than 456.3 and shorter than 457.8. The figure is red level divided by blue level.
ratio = 1.18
